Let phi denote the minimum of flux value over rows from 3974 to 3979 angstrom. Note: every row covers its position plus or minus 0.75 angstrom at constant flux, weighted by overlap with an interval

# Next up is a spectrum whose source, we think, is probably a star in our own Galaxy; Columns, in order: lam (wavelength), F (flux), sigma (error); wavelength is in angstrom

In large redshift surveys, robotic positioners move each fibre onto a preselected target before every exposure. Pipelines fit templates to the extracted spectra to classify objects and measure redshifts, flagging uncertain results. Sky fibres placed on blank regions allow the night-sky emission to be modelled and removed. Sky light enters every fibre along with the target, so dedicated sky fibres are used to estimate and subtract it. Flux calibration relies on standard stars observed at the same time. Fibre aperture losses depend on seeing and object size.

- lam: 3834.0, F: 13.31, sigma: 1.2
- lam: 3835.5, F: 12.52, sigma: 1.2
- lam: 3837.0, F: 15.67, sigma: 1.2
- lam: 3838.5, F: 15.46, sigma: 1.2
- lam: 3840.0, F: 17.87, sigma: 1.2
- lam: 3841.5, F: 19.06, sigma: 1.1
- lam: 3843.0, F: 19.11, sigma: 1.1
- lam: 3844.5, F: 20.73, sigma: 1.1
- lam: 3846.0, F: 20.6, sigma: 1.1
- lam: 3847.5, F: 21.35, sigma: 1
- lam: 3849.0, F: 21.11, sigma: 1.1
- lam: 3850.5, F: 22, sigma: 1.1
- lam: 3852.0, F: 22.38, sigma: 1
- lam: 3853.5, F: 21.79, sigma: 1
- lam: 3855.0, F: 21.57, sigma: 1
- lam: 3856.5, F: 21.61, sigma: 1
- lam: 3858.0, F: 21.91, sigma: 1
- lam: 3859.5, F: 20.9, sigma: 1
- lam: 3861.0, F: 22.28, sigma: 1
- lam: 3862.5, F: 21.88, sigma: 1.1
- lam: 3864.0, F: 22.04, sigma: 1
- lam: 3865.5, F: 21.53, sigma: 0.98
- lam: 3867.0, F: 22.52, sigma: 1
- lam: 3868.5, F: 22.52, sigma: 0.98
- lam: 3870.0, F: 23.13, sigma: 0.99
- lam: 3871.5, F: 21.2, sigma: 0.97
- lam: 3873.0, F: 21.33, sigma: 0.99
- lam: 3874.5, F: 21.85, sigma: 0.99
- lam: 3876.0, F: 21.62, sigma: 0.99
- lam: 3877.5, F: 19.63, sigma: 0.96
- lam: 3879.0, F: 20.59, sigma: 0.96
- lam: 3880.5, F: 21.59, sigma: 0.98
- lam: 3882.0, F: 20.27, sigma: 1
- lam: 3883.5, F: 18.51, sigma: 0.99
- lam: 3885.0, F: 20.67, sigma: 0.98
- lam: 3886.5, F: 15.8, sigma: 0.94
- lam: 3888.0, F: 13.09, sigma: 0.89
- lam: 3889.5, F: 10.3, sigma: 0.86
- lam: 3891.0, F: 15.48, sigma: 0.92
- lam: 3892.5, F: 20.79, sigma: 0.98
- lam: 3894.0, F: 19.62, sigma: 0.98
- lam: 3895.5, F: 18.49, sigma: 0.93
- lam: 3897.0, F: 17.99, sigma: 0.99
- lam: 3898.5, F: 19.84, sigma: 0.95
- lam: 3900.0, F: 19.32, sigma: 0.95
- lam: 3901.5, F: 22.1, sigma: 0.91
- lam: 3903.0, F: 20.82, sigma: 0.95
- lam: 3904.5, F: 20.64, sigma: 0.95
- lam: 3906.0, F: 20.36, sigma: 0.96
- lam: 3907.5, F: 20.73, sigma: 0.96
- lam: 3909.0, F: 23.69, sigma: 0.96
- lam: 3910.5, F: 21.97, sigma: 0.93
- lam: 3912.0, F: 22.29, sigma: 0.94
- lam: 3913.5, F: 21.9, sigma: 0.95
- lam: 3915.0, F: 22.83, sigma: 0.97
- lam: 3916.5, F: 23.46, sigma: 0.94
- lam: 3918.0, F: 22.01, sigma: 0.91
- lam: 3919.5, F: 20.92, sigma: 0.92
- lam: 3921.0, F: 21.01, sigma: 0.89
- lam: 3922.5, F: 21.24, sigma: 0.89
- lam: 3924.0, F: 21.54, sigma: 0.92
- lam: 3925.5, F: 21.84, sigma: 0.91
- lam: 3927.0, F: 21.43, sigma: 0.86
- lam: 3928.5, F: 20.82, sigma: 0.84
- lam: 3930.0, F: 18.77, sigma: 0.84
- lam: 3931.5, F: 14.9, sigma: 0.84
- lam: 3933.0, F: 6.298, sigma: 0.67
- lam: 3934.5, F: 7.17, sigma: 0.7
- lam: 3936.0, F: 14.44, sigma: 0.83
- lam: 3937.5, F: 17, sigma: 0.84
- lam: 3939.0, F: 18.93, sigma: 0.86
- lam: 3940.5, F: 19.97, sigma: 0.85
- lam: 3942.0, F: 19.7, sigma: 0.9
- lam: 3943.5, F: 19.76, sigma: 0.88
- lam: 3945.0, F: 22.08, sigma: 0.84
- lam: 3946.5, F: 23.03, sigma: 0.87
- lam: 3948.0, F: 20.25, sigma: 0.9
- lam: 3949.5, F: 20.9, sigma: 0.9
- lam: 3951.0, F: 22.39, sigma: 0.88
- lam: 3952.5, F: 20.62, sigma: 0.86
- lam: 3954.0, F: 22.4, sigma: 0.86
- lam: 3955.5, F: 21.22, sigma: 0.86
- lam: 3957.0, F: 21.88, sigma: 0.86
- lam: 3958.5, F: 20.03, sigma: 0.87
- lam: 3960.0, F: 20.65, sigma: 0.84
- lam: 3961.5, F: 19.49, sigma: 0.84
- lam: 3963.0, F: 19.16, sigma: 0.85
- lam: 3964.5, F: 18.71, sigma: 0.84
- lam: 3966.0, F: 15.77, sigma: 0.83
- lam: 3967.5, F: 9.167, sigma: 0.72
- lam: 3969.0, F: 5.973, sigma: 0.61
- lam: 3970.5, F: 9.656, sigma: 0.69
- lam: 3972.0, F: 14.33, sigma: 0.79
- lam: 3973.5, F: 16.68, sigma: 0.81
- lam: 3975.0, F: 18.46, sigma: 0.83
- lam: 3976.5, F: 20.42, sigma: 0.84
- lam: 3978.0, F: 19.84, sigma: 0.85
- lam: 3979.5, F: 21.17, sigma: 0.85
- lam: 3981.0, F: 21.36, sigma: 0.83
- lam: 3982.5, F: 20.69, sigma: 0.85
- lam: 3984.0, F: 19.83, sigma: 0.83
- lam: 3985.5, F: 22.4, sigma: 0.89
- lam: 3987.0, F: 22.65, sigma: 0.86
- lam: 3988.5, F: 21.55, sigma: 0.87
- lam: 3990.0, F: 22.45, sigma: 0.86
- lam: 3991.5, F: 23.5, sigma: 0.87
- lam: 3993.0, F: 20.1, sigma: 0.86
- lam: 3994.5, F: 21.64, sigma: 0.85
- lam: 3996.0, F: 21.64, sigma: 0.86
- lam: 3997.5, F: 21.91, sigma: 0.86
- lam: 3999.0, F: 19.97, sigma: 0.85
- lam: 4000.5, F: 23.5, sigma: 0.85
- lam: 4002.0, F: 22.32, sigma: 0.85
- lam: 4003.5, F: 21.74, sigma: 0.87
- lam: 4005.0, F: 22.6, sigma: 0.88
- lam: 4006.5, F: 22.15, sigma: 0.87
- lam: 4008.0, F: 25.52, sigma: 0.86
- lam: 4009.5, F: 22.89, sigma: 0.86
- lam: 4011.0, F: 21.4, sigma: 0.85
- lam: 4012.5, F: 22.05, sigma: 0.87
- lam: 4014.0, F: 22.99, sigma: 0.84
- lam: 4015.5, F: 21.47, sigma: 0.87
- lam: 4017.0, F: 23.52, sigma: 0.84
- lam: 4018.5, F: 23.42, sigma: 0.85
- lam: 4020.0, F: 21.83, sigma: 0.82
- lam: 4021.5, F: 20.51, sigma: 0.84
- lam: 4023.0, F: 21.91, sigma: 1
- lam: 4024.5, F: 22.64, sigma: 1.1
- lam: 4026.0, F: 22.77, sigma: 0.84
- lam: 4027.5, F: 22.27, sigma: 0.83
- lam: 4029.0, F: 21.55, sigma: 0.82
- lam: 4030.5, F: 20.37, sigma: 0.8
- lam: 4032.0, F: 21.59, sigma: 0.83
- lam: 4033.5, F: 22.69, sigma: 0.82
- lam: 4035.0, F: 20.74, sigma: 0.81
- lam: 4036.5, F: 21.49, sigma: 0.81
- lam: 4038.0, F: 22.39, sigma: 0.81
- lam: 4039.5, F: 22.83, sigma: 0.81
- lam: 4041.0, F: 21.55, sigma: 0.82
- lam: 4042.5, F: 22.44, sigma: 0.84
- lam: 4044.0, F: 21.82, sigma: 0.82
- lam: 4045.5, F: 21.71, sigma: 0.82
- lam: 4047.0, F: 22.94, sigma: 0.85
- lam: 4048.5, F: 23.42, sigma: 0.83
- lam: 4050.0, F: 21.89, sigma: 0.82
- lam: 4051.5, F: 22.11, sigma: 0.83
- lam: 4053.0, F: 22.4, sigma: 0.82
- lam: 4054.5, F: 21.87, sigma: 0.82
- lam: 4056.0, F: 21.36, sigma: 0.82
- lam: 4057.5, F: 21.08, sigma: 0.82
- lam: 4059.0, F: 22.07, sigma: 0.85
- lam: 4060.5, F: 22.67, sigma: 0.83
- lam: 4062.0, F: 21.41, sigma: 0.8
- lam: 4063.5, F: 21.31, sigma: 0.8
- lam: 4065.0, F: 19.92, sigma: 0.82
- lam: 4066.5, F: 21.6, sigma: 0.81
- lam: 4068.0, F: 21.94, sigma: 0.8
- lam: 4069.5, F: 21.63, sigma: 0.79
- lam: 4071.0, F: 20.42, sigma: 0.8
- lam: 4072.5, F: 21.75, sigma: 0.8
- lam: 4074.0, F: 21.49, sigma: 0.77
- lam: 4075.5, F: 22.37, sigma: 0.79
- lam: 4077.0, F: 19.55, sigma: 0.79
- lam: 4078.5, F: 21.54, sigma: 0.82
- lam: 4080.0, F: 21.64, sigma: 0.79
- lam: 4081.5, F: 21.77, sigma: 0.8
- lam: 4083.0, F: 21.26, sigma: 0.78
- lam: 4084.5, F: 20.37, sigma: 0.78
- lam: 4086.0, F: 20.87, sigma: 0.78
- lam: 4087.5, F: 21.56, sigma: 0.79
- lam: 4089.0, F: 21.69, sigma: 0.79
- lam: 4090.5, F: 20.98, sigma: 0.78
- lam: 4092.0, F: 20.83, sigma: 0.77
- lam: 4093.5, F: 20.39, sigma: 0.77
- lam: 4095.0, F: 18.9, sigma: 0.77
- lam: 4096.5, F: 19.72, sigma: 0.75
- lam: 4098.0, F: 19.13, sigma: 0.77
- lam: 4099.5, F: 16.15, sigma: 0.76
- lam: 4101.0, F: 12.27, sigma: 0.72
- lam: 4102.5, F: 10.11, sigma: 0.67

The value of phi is 18.46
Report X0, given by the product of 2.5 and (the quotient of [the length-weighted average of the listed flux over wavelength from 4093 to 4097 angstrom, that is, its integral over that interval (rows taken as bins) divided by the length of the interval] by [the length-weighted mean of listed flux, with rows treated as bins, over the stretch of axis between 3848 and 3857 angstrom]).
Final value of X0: 2.26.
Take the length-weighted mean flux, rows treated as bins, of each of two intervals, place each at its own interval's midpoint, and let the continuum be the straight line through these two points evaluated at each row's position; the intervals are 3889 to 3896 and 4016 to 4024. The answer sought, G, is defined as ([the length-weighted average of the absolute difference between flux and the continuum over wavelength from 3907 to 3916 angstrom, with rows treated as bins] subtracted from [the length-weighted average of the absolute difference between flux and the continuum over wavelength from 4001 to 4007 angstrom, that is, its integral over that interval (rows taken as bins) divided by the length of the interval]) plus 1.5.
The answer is -2.3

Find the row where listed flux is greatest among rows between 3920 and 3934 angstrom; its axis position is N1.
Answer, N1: 3925.5 angstrom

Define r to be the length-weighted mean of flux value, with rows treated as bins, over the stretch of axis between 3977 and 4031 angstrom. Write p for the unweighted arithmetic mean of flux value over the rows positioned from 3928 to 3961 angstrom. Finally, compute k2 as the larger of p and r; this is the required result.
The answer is 21.9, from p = 18.8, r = 21.9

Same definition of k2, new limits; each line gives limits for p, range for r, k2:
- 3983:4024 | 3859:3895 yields 22.1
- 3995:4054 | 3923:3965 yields 22.2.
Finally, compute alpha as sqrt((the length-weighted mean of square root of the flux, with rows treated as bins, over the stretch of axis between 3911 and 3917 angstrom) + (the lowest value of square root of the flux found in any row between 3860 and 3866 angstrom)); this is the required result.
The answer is 3.06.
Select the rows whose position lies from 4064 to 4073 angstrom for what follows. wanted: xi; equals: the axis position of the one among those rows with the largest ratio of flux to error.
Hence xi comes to 4068.0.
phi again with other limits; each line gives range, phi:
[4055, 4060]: 21.08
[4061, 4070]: 19.92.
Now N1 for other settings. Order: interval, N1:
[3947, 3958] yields 3954.0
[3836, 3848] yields 3847.5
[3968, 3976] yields 3975.0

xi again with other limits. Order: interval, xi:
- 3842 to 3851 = 3847.5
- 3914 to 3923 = 3916.5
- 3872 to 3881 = 3874.5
